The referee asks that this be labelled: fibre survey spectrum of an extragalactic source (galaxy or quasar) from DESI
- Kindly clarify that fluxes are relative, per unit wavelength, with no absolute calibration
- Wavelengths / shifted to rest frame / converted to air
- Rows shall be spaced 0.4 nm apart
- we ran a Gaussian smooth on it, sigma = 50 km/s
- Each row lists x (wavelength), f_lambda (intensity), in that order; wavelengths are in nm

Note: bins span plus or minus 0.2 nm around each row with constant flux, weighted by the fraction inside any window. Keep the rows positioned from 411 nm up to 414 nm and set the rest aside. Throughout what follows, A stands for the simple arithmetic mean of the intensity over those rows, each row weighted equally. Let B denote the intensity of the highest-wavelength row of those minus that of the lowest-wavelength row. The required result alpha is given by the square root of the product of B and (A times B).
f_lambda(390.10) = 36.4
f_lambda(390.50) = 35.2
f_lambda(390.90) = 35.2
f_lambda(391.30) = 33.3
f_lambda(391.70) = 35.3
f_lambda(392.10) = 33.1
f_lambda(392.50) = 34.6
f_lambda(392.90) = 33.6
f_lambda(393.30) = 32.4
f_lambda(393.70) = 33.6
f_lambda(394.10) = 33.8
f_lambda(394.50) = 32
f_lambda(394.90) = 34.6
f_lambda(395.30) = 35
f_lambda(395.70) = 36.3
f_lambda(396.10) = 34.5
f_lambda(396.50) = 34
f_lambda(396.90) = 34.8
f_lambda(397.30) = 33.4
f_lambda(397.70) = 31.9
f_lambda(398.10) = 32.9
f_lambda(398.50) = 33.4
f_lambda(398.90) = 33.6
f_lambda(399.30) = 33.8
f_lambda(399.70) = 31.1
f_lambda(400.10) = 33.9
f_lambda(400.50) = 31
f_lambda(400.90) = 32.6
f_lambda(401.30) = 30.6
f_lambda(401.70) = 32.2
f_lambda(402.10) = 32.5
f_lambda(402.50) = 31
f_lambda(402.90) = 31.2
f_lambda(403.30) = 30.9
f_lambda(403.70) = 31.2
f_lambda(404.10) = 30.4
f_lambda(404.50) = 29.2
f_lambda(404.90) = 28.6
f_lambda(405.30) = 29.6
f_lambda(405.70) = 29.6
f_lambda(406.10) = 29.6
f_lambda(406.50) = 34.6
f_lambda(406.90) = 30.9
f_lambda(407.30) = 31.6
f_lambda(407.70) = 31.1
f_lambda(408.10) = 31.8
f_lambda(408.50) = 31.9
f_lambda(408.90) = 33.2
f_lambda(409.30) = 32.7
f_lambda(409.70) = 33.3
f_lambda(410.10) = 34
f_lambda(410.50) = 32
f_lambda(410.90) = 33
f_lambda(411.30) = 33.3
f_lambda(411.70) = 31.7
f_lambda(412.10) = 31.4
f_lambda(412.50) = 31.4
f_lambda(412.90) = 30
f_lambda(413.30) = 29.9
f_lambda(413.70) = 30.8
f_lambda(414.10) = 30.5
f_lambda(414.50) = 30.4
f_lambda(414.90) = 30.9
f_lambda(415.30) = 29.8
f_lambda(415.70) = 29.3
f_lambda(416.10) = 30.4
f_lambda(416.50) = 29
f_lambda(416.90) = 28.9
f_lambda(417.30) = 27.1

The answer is 14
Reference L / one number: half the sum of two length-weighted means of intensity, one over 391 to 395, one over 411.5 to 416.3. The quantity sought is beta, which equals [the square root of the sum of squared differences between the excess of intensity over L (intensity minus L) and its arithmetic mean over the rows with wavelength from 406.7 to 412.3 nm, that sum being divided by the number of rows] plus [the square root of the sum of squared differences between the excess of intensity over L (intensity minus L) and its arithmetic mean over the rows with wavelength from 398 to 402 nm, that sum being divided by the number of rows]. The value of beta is 2.09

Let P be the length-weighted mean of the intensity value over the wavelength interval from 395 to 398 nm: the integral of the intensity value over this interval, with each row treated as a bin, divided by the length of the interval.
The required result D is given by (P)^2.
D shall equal 1172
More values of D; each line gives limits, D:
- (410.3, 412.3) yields 1042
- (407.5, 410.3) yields 1061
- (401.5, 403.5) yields 996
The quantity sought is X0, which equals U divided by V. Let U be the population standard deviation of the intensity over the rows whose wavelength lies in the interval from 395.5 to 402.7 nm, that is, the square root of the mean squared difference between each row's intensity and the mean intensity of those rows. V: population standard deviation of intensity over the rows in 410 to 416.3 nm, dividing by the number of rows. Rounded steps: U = 1.47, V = 1.3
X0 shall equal 1.13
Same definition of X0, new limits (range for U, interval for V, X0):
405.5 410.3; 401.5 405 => 1.28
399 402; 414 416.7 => 1.93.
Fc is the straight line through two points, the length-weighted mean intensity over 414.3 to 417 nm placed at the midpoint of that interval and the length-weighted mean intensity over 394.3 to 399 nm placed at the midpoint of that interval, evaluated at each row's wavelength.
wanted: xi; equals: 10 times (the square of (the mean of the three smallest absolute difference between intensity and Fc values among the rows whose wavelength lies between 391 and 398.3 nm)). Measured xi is 0.38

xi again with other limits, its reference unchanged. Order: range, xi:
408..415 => 1.08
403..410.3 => 0.71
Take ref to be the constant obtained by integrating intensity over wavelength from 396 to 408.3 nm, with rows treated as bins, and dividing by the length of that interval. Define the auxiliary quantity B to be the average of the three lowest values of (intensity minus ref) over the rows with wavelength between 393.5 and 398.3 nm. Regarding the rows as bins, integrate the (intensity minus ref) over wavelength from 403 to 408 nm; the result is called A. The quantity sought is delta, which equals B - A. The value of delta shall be 6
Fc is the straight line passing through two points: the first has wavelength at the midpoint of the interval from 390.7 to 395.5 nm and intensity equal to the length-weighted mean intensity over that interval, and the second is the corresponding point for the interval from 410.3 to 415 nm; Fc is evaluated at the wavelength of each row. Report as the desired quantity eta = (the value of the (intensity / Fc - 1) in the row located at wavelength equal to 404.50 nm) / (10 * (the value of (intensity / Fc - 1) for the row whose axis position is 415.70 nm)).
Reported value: 0.19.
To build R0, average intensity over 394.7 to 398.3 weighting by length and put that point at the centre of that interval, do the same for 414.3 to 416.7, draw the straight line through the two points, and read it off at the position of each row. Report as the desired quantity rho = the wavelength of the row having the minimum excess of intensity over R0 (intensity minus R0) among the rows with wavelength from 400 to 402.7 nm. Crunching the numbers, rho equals 401.30 nm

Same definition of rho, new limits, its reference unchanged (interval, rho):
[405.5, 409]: 405.70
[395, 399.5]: 397.70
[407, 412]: 407.70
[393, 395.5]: 394.50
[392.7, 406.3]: 404.90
